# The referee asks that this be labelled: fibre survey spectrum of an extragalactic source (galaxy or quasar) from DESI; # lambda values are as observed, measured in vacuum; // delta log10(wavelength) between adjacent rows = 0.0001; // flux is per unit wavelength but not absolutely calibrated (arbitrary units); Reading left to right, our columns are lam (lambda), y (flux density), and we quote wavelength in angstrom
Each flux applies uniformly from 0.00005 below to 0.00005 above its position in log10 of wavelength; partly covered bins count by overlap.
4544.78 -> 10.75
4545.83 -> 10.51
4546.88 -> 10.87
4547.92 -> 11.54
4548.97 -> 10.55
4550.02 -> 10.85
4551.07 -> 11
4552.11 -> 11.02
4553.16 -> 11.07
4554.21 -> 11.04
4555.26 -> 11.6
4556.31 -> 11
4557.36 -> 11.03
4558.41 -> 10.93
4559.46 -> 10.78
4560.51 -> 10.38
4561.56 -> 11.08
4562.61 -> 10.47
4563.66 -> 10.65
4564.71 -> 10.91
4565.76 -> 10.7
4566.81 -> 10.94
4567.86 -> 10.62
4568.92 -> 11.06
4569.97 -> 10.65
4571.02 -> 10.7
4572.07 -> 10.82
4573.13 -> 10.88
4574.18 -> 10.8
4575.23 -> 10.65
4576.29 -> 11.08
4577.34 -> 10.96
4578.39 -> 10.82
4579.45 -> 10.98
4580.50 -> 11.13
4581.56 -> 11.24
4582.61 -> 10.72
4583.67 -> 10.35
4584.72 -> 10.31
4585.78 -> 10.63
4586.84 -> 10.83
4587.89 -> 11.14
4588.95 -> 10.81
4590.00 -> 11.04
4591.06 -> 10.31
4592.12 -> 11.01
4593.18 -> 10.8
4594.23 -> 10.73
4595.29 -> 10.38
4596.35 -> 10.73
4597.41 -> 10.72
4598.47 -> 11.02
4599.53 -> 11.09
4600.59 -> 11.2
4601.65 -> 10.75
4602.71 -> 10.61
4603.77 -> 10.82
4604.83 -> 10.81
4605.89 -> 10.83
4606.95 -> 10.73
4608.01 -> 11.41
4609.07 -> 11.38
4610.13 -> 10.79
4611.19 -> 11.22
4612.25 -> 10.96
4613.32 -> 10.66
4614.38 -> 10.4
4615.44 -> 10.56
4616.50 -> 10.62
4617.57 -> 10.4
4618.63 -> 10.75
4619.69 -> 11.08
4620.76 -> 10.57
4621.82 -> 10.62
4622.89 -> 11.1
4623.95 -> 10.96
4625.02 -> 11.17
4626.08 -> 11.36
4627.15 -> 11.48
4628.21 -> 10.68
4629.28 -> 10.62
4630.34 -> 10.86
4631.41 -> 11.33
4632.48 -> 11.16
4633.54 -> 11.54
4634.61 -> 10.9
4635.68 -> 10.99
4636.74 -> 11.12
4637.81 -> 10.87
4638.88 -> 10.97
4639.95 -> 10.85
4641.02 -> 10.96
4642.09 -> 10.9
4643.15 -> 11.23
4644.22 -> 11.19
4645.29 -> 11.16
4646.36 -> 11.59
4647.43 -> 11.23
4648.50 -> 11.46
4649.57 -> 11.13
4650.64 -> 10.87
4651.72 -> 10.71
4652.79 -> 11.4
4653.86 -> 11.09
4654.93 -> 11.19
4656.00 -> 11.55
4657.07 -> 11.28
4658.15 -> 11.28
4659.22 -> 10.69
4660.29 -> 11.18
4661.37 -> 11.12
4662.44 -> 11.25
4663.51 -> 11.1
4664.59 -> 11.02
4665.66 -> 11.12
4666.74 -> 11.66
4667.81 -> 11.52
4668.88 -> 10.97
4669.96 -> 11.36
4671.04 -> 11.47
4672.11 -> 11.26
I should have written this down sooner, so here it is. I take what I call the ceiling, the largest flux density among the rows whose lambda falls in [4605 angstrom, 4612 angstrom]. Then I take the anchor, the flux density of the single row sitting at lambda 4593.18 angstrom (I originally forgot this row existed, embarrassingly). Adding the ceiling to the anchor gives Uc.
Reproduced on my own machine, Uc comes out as 22.2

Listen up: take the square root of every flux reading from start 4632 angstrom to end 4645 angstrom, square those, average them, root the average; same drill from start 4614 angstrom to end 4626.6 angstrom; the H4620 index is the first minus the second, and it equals 0.04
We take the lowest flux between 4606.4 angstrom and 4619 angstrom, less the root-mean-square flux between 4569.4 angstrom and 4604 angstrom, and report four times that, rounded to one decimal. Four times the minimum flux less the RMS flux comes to -1.6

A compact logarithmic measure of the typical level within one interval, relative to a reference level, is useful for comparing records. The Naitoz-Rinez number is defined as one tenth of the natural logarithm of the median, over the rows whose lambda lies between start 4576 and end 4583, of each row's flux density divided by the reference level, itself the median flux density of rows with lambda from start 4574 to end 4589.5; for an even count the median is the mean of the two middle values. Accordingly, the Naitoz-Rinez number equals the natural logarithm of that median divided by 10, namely 0.0015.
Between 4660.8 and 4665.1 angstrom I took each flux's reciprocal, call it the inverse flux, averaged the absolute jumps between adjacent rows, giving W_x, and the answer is 0.0010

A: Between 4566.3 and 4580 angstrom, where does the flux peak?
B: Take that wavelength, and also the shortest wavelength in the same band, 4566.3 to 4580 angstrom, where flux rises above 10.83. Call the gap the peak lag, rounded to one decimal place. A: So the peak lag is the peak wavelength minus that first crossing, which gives 9.5 angstrom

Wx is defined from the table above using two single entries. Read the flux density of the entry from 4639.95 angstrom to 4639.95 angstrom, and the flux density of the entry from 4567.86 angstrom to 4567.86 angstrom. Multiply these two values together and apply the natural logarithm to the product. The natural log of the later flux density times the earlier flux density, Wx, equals 4.747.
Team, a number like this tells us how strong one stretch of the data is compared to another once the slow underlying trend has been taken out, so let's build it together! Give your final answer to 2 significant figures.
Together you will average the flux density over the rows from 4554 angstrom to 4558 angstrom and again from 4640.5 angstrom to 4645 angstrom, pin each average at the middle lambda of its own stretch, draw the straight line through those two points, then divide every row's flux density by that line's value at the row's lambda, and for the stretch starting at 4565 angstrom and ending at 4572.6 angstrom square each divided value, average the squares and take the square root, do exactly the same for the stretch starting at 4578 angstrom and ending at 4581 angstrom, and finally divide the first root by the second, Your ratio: 0.98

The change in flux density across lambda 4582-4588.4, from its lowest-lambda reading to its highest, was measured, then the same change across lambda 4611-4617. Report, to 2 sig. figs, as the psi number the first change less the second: 1.0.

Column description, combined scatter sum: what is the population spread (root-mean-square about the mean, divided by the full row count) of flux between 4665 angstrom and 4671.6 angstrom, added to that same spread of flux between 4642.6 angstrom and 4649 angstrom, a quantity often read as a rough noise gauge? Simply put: 0.40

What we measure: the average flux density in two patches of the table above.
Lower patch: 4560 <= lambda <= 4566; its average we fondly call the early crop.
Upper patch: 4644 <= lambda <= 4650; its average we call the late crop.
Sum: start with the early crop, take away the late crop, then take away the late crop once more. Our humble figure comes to -11.9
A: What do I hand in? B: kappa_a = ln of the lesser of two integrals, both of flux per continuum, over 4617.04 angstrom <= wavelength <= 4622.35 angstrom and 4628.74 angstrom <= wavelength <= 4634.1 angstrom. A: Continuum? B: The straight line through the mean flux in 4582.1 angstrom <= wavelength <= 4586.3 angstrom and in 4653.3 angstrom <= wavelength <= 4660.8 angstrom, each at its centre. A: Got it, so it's 1.66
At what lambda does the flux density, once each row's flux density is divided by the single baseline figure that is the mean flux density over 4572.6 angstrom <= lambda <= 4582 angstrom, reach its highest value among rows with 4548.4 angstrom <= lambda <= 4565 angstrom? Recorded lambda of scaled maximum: 4555.26 angstrom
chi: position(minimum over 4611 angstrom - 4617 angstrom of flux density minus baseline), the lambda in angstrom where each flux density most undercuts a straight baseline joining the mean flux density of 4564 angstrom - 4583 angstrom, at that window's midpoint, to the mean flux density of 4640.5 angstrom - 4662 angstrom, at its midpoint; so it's 4614.38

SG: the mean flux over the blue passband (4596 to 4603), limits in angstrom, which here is 10.9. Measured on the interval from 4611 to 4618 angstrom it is 10.7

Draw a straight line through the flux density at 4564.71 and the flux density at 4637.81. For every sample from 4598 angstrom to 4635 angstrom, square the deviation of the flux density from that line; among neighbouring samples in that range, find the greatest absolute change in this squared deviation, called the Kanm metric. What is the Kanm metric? 0.445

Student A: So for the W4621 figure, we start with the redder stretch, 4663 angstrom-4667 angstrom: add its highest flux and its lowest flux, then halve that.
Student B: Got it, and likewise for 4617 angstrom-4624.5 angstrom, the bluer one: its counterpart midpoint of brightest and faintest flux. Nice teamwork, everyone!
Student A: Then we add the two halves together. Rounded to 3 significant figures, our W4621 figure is 22.1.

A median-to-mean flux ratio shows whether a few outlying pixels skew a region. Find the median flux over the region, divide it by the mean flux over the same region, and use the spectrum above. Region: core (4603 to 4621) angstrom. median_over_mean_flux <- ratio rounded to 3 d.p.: 0.997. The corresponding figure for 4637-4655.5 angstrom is 1.002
